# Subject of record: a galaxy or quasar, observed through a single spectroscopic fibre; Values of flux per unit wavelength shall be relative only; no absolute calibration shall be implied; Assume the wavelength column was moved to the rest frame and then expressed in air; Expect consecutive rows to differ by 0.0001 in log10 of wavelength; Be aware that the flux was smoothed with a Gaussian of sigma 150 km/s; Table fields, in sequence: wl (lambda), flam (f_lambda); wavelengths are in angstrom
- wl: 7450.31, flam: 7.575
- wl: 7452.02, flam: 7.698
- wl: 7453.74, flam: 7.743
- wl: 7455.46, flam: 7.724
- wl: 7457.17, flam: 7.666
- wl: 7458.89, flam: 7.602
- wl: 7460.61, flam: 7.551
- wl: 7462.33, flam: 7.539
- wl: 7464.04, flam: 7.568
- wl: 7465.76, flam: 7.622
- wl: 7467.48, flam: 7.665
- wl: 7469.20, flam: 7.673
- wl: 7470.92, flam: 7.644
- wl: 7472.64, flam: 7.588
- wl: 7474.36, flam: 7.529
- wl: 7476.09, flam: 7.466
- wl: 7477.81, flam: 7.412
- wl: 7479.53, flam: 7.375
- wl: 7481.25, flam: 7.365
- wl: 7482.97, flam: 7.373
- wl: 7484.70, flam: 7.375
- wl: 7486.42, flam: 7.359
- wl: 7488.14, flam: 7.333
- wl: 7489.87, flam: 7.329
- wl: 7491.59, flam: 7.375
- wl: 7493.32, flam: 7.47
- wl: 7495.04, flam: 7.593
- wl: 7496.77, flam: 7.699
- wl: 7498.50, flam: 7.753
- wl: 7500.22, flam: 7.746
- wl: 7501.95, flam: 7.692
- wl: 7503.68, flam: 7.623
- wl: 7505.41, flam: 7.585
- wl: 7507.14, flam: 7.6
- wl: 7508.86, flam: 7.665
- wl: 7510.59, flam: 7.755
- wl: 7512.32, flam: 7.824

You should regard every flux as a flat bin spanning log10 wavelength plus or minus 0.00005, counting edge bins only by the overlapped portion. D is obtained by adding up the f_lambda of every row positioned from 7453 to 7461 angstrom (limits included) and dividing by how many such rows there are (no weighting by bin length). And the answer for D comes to 7.66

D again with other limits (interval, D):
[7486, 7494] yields 7.37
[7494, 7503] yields 7.70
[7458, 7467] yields 7.58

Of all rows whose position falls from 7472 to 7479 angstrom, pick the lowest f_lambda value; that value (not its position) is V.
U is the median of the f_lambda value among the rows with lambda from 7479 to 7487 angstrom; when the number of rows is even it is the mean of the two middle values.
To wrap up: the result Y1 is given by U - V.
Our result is -0.039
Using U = 7.37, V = 7.412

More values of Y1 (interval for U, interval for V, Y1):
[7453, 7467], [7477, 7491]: 0.283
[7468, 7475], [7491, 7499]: 0.241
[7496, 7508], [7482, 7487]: 0.333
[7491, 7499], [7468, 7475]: 0.064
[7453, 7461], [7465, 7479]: 0.254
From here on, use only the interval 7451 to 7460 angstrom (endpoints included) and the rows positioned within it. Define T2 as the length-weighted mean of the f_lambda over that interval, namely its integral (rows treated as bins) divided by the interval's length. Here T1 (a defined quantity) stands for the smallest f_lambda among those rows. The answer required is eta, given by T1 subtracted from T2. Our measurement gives 0.079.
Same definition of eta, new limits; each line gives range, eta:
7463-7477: 0.127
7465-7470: 0.030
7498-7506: 0.094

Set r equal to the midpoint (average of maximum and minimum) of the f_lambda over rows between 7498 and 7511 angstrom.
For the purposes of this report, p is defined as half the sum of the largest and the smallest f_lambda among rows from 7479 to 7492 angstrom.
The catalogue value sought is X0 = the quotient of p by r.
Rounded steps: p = 7.35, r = 7.67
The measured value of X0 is 0.96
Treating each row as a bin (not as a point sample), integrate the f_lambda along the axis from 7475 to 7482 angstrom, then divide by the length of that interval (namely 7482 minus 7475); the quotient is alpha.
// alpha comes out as 7.41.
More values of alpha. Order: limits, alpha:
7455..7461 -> 7.64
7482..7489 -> 7.36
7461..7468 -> 7.60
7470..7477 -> 7.55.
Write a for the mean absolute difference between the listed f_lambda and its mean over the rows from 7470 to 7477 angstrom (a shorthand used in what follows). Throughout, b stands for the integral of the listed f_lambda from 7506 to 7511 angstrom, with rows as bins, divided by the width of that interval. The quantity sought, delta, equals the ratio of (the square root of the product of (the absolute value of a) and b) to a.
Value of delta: 11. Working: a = 0.059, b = 7.67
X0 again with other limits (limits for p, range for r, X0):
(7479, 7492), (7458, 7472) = 0.97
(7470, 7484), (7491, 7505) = 0.99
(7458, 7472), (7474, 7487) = 1.02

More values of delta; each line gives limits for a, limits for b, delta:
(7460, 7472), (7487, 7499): 12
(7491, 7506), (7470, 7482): 9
